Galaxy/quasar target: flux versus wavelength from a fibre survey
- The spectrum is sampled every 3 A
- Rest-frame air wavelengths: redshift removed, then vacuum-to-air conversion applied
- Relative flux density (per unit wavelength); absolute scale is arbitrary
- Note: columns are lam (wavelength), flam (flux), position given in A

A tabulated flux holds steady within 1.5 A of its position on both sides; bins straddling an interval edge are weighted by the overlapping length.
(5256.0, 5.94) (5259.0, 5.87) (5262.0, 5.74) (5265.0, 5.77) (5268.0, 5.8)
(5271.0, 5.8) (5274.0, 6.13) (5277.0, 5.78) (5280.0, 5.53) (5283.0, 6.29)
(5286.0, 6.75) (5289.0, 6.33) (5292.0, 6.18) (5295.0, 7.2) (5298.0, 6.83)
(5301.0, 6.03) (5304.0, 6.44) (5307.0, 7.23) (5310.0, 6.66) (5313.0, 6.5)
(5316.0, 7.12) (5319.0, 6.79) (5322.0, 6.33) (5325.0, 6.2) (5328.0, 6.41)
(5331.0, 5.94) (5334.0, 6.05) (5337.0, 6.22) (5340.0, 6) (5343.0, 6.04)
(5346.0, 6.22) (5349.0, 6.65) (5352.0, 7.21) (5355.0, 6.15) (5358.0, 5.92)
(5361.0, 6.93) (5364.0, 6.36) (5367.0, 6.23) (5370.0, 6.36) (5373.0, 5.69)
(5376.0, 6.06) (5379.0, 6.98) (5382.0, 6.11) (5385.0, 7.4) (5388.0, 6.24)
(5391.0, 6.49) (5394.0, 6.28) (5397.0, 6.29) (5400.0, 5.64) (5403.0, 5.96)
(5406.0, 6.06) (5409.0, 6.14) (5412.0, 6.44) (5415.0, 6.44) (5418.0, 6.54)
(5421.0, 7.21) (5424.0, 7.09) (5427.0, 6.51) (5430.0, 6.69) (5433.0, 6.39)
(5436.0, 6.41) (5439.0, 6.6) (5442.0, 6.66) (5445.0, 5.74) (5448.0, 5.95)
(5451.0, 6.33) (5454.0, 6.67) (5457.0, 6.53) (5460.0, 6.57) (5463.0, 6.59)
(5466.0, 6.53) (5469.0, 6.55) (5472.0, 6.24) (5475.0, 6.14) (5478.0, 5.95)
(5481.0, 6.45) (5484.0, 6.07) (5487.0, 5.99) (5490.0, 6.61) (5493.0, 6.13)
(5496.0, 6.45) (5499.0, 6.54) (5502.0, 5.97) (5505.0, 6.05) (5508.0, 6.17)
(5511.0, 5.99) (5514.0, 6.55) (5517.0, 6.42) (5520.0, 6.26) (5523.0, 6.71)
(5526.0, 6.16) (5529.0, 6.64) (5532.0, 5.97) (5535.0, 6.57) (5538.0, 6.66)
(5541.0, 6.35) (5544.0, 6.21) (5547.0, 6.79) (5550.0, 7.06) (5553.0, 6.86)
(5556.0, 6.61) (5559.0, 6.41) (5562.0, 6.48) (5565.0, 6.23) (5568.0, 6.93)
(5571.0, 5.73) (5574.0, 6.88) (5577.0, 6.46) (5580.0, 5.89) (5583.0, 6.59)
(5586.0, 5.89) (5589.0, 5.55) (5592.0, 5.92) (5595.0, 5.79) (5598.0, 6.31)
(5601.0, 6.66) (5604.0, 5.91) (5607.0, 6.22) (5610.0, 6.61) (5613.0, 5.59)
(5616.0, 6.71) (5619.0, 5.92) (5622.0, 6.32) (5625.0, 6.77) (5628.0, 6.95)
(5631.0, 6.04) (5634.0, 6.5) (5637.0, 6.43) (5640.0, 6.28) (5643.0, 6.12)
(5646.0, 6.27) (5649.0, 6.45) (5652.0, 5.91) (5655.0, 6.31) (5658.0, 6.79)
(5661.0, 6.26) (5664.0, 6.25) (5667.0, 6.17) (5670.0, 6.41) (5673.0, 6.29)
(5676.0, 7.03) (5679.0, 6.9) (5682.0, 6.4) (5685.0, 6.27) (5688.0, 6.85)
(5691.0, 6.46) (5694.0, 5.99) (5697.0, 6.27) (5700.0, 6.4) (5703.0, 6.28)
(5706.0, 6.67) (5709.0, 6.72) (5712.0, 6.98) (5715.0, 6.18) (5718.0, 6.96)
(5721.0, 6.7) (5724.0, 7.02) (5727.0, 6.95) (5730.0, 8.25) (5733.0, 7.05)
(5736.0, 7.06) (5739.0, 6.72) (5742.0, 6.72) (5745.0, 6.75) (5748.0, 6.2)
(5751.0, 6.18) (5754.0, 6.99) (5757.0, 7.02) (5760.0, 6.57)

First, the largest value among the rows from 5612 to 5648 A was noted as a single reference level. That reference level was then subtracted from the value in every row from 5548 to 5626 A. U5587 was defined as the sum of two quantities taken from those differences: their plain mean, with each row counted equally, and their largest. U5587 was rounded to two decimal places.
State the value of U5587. -0.52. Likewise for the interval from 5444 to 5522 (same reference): -0.94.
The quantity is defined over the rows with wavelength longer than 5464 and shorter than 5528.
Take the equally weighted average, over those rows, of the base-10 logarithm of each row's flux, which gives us 0.798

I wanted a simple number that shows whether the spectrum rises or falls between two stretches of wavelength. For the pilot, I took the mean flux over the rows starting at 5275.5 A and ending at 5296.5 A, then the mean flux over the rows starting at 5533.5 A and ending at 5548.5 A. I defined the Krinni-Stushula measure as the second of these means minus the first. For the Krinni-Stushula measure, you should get 0.22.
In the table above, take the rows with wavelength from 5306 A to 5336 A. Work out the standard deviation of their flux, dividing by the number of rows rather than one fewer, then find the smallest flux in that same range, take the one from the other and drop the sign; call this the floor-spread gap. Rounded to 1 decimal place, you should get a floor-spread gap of 5.5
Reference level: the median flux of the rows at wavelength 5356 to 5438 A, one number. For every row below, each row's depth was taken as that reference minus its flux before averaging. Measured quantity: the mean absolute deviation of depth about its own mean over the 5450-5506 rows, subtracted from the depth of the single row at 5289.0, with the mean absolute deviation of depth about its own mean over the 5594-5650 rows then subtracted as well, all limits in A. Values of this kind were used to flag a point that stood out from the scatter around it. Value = -0.47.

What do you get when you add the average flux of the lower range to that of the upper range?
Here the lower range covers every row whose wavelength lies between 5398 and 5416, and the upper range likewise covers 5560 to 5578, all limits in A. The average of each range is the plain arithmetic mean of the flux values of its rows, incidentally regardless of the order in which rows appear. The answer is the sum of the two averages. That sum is 12.6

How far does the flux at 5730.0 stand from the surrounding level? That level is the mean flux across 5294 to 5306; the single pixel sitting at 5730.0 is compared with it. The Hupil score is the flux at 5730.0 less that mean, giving 1.6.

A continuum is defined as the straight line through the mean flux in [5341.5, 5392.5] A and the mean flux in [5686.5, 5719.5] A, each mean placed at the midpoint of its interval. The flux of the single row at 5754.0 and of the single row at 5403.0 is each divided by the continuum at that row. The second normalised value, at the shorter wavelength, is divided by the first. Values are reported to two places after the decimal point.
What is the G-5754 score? 0.87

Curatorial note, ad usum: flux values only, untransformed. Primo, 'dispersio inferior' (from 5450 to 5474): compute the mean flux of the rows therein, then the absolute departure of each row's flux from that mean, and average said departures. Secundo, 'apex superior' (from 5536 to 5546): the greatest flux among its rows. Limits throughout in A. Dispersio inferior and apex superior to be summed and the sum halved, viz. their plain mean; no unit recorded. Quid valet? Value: 3.38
